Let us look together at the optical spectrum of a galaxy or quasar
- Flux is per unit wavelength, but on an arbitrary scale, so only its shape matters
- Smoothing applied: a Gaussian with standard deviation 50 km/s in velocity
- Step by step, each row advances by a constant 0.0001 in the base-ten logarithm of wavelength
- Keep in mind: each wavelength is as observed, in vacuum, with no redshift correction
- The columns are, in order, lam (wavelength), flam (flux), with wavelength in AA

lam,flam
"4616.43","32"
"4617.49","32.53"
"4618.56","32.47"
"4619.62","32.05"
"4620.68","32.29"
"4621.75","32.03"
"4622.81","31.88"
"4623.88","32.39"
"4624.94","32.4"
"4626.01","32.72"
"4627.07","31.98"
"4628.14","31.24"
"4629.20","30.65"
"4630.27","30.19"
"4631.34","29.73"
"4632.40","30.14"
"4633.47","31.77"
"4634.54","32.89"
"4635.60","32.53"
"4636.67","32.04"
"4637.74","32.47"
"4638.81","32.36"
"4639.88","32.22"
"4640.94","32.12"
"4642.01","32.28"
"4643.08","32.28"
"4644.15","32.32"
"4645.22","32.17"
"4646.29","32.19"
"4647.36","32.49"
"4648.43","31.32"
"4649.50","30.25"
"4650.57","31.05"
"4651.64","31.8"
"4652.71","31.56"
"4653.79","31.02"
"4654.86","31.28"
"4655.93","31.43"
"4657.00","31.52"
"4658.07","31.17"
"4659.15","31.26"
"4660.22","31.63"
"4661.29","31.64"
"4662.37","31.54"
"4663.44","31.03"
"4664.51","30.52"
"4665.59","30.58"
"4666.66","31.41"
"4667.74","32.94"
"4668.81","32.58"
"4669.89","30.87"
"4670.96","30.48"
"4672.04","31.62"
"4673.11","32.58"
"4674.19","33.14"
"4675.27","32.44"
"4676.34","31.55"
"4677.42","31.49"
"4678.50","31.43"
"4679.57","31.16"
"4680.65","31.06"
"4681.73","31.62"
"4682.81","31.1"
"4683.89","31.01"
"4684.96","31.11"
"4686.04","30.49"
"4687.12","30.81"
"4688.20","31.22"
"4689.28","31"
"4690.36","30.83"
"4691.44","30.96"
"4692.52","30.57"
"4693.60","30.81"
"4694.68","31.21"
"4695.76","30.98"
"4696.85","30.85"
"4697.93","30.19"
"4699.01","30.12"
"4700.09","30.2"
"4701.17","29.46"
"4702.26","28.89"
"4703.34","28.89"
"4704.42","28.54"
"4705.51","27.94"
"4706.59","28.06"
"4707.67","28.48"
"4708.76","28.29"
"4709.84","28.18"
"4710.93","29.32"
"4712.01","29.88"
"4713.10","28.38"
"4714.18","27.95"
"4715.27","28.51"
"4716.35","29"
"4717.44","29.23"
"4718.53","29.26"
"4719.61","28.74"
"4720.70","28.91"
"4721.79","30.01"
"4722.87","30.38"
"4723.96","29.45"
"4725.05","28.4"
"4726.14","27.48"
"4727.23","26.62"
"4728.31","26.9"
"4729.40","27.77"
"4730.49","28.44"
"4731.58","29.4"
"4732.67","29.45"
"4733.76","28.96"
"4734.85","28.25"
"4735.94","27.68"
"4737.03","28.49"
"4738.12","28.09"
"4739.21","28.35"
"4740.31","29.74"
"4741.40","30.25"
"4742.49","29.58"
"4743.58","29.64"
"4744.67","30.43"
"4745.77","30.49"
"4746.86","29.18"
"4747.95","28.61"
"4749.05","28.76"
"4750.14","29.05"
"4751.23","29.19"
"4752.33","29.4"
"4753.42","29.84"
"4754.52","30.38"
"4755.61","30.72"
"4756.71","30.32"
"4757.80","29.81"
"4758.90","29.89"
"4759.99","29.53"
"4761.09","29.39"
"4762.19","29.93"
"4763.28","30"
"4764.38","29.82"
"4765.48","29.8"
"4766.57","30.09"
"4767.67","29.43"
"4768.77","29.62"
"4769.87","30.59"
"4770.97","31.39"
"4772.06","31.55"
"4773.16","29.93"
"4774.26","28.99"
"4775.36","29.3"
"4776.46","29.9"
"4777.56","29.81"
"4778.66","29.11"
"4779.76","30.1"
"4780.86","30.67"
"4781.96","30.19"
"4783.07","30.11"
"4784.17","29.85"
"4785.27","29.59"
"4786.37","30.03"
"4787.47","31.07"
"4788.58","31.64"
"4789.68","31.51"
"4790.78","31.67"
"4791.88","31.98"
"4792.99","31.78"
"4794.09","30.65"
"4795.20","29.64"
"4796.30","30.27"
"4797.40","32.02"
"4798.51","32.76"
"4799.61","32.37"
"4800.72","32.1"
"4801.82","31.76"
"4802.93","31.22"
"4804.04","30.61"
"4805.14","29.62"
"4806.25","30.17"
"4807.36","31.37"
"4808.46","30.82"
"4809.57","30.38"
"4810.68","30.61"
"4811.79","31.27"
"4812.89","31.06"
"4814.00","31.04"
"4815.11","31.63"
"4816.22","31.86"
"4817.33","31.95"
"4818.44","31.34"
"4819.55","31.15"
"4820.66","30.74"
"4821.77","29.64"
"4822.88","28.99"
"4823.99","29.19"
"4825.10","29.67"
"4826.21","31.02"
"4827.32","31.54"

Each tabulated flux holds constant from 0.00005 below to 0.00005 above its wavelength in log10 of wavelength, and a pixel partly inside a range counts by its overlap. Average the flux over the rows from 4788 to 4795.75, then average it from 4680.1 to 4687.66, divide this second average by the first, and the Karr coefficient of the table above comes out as 0.99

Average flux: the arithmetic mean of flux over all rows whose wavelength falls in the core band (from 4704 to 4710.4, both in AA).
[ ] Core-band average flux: 28.2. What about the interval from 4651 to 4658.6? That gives 31.4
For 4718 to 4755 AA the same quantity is 29.0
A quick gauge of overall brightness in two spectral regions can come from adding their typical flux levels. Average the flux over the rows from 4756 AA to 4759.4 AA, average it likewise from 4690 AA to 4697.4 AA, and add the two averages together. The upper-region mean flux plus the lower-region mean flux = 60.9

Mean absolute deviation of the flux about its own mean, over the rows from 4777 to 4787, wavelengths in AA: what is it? 0.3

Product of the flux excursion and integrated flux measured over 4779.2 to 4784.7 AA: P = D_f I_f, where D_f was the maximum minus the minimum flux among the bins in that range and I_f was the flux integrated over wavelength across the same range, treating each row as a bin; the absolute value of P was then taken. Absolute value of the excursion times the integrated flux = 136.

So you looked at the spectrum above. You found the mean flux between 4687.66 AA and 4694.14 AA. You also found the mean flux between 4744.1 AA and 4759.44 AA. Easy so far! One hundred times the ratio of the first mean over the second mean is 104.0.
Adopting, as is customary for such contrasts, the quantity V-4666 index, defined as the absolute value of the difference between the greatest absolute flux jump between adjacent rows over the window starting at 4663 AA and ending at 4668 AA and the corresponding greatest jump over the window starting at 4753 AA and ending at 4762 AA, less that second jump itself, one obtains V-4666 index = 0.45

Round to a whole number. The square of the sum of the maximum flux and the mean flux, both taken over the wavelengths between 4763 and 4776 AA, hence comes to 3794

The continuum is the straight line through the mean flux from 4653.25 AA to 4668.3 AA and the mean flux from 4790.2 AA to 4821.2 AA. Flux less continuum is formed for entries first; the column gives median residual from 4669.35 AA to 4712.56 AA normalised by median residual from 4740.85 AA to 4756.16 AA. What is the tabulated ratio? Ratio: 0.3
